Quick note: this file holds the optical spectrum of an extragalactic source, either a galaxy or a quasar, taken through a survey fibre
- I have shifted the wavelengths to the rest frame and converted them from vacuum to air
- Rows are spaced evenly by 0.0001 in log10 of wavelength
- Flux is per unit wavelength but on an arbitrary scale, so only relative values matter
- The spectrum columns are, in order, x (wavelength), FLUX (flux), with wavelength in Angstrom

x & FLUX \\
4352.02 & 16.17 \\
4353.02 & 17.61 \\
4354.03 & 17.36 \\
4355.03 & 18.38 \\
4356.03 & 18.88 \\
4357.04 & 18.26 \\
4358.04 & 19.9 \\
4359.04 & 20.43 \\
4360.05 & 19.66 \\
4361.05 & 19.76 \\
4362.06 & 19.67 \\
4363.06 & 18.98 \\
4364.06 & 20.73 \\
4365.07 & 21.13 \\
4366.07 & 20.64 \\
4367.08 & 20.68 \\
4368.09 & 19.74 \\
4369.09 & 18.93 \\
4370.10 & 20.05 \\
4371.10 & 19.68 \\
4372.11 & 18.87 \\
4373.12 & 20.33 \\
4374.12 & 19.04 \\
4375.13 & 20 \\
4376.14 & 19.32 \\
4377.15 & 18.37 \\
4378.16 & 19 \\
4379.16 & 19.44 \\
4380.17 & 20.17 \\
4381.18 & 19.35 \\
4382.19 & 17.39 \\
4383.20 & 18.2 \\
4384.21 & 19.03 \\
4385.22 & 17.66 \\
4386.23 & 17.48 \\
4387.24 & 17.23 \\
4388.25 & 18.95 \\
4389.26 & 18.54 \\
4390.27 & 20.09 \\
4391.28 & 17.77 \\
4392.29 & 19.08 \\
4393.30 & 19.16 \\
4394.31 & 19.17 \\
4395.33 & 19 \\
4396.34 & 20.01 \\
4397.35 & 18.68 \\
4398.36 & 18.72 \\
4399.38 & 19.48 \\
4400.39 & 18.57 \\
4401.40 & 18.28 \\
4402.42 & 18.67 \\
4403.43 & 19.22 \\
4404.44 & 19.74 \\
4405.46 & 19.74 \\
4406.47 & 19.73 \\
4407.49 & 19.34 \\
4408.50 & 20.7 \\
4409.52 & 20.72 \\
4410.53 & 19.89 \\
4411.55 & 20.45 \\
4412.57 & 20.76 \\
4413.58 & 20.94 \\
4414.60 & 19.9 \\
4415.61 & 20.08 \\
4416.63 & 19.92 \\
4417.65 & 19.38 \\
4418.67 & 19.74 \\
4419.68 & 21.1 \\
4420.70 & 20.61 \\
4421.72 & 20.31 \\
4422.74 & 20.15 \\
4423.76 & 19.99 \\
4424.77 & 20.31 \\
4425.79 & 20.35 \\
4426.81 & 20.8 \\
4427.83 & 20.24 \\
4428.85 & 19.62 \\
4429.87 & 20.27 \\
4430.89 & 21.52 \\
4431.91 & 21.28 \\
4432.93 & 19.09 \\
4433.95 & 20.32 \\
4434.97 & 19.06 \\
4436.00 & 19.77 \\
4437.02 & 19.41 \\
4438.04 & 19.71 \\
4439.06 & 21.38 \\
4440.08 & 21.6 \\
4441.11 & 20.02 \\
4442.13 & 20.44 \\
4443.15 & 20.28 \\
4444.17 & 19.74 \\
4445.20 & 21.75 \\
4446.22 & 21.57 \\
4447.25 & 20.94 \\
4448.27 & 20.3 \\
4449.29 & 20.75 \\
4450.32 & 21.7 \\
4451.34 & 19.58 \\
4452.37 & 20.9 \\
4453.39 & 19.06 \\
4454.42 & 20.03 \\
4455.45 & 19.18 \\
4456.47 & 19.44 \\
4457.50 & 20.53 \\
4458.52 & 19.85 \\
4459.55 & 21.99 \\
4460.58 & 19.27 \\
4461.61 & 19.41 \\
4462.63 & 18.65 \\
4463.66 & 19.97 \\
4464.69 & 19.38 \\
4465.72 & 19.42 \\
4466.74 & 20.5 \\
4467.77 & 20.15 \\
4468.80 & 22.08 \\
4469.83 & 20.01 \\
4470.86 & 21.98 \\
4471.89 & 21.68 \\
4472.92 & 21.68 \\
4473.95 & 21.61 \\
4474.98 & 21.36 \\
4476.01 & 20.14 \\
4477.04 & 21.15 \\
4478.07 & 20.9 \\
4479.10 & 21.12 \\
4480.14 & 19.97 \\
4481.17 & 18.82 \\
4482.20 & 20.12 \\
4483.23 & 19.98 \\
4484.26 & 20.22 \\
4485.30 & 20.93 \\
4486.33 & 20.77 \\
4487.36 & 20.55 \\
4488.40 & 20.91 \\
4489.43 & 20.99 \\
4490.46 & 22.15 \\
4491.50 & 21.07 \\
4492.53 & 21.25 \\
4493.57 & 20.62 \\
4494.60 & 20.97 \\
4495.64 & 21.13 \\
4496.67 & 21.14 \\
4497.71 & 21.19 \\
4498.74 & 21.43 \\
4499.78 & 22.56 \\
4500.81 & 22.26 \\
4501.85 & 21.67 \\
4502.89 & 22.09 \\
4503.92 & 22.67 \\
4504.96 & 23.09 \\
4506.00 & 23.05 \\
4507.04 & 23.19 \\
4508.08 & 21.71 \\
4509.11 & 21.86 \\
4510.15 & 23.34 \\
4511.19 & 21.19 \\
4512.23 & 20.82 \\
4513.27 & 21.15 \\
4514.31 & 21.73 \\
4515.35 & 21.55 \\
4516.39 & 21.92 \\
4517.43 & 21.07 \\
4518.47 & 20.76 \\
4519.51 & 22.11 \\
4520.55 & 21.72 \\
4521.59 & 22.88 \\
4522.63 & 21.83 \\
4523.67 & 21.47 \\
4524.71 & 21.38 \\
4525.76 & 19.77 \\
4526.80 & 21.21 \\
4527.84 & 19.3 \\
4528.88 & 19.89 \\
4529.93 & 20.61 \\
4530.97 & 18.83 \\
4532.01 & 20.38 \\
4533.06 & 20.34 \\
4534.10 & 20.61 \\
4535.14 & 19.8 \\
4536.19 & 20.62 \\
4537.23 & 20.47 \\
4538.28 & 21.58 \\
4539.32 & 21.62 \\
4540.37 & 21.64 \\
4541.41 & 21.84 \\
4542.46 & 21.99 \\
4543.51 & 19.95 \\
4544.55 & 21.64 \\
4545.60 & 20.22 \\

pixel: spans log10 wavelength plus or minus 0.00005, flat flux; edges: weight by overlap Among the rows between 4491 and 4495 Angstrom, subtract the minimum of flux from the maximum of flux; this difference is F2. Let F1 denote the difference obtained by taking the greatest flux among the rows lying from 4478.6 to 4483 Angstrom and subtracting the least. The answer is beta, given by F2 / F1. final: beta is 0.3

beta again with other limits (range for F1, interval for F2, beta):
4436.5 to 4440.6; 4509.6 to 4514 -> 1.2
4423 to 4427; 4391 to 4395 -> 1.7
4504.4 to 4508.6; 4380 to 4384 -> 1.9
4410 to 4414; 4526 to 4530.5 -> 1.8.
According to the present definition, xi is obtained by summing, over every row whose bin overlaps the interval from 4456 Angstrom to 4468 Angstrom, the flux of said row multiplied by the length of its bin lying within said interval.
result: 239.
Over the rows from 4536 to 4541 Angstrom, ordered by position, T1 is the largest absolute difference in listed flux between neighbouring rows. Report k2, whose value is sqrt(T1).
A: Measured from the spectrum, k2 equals 1.05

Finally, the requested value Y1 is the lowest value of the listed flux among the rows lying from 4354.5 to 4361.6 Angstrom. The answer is 18.26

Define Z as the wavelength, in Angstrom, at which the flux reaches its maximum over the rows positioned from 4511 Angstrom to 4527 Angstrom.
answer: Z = 4521.59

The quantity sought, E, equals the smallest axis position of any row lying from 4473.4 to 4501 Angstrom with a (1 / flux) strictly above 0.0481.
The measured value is 4476.01 Angstrom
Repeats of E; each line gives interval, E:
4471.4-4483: 4476.01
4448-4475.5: 4448.27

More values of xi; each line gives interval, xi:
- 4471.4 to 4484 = 261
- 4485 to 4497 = 253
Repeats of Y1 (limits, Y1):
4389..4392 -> 17.77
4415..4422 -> 19.38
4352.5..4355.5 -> 17.36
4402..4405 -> 18.67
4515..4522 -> 20.76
